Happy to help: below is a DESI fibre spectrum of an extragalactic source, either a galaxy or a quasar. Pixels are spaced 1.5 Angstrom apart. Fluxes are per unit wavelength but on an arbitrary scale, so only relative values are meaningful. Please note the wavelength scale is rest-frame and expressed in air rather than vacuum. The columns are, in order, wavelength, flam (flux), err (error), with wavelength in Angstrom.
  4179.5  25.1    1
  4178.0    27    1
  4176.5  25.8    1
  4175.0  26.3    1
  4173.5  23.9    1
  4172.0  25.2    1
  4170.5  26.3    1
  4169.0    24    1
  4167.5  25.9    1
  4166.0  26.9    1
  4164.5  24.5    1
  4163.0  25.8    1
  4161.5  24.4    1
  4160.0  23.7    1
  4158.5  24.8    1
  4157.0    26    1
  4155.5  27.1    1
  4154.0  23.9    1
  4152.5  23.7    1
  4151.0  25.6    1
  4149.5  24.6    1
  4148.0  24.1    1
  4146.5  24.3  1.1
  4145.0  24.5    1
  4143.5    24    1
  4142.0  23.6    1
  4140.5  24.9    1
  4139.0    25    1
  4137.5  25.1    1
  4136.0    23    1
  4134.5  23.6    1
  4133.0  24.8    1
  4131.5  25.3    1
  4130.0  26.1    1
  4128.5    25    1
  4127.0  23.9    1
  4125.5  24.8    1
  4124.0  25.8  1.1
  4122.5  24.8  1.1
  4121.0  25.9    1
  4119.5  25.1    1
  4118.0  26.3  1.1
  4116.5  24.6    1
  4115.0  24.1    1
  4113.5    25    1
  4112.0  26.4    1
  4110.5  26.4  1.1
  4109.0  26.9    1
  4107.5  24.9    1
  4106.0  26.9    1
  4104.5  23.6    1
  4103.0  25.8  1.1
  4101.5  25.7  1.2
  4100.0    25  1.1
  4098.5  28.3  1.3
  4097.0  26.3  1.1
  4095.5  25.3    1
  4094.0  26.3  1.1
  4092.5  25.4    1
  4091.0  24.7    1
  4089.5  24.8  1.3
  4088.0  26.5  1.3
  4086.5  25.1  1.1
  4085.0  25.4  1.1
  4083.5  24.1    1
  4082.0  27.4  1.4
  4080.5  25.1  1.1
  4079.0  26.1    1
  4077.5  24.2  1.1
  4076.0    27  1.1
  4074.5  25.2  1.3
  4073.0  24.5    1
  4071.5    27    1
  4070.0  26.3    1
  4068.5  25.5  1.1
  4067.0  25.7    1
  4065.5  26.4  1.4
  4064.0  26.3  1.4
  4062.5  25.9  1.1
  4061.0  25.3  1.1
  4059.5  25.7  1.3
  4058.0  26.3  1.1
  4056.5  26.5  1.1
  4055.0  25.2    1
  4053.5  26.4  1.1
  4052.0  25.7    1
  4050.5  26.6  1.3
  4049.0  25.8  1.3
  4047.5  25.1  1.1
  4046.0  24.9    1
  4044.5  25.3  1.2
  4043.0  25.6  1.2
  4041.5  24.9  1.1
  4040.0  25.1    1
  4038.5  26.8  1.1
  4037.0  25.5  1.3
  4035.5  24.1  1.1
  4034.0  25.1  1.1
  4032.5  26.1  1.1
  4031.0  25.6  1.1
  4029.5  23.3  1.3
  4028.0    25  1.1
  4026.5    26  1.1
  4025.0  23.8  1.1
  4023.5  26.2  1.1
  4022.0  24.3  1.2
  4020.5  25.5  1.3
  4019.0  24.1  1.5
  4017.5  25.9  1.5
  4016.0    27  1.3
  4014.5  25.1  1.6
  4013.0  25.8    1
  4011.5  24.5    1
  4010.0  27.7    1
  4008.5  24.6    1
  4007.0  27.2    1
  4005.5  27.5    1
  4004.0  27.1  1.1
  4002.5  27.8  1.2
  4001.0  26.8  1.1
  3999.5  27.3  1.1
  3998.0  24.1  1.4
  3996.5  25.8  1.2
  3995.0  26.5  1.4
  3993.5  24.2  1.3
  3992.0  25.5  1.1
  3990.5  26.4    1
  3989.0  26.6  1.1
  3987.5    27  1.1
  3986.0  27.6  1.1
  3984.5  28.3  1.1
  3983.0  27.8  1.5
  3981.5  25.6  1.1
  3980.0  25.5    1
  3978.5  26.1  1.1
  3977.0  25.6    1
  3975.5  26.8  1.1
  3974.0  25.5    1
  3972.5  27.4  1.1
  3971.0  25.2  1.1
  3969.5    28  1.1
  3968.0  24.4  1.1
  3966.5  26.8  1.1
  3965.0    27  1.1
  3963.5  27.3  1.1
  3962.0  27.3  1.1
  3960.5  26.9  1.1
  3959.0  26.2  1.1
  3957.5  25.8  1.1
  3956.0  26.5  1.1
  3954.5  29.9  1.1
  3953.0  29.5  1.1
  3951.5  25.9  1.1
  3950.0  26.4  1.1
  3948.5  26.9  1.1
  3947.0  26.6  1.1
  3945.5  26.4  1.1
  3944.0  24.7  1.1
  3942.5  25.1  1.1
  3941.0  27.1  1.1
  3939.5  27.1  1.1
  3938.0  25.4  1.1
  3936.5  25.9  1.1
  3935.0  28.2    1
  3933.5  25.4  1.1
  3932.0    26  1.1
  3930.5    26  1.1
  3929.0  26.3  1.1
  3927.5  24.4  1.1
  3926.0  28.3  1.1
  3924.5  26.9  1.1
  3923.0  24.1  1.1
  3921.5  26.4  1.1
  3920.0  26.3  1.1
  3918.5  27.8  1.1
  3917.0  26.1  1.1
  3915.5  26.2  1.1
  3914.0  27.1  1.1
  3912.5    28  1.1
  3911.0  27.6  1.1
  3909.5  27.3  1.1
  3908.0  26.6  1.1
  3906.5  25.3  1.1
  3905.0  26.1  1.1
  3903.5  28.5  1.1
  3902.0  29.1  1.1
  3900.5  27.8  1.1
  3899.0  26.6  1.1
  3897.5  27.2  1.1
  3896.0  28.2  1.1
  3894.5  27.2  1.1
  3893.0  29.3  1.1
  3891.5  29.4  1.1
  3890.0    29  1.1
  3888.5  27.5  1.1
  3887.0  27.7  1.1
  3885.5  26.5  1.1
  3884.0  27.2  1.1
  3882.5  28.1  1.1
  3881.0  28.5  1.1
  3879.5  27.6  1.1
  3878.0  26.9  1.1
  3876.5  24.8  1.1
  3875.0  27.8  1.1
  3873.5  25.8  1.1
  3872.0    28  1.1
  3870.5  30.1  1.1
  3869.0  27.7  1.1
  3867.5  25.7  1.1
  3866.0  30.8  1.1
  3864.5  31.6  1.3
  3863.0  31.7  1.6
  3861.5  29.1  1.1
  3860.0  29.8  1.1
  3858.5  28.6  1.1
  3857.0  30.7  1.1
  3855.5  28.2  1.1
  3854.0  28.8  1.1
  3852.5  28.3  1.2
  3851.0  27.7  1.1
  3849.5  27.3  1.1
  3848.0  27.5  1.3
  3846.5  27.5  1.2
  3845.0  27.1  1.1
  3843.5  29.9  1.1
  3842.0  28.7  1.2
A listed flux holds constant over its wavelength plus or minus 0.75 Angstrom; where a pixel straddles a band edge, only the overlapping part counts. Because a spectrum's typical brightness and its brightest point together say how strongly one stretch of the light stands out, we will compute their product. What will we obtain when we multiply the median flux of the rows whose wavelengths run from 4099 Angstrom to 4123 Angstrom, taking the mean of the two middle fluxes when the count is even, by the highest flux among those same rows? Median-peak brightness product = 683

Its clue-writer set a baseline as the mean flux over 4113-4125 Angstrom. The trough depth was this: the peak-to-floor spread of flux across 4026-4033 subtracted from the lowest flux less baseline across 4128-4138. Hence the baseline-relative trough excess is -5.0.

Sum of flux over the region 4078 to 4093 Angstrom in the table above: 255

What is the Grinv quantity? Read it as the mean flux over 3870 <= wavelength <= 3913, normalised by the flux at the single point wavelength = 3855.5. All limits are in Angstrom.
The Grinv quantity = 0.98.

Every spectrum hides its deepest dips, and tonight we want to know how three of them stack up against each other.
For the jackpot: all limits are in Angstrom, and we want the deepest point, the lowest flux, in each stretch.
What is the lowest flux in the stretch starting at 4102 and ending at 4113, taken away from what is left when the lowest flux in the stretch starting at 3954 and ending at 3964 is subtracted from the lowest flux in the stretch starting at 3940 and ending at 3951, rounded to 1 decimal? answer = -24.7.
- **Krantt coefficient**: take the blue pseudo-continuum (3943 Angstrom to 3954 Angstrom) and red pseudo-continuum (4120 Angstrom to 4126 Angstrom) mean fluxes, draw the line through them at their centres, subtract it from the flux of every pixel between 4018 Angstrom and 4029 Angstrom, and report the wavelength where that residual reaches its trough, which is 4025.0 Angstrom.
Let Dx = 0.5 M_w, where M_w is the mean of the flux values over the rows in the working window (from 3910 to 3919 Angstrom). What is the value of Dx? 13.6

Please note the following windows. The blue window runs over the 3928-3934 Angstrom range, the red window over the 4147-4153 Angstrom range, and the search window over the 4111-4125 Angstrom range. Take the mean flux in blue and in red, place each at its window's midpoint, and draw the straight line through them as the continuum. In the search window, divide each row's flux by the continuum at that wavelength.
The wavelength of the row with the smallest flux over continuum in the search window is 4115.0 Angstrom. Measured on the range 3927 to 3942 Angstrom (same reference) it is 3927.5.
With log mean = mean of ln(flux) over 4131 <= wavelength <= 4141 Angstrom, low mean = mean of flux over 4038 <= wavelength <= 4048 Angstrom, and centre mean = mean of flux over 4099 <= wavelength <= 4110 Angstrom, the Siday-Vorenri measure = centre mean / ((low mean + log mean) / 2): 1.79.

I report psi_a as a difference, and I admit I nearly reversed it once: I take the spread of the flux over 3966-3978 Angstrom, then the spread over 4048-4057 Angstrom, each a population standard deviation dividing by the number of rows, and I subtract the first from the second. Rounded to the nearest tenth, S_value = -0.6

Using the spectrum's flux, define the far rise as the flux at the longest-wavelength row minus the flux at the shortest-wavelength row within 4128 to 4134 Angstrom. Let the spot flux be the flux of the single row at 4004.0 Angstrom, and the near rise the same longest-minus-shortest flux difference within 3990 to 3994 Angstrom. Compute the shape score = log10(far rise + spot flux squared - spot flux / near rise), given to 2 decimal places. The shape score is 2.87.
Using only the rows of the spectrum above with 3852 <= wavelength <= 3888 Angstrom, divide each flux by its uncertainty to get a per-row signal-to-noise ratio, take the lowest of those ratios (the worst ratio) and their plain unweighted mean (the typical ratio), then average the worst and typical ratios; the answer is 22.5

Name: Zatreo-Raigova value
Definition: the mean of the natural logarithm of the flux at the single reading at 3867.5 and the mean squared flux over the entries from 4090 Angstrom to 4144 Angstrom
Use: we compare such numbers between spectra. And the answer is 321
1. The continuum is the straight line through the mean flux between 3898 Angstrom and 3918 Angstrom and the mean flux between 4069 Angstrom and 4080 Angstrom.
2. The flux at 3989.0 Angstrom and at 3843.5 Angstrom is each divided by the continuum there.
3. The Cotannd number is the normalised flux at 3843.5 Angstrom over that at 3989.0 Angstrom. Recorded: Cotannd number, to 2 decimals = 1.08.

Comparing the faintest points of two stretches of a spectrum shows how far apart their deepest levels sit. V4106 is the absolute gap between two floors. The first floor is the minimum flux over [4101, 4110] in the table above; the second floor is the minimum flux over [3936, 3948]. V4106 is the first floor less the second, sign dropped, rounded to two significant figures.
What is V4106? 1.1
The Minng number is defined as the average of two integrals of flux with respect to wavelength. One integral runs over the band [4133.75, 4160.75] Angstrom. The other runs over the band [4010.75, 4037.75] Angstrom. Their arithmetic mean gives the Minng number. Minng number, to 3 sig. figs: 671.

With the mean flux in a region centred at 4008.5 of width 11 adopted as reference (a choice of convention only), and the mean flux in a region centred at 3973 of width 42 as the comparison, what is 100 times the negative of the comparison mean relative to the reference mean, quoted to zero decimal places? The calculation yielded -101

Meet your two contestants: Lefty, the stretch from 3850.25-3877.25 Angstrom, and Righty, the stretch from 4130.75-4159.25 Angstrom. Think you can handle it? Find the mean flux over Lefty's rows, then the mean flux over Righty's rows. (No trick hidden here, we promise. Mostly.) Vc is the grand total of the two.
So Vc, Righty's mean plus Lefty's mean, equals 53.2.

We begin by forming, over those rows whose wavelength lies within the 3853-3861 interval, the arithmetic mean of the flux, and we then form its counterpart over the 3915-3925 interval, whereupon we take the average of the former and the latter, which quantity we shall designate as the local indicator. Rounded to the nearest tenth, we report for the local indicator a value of 27.7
